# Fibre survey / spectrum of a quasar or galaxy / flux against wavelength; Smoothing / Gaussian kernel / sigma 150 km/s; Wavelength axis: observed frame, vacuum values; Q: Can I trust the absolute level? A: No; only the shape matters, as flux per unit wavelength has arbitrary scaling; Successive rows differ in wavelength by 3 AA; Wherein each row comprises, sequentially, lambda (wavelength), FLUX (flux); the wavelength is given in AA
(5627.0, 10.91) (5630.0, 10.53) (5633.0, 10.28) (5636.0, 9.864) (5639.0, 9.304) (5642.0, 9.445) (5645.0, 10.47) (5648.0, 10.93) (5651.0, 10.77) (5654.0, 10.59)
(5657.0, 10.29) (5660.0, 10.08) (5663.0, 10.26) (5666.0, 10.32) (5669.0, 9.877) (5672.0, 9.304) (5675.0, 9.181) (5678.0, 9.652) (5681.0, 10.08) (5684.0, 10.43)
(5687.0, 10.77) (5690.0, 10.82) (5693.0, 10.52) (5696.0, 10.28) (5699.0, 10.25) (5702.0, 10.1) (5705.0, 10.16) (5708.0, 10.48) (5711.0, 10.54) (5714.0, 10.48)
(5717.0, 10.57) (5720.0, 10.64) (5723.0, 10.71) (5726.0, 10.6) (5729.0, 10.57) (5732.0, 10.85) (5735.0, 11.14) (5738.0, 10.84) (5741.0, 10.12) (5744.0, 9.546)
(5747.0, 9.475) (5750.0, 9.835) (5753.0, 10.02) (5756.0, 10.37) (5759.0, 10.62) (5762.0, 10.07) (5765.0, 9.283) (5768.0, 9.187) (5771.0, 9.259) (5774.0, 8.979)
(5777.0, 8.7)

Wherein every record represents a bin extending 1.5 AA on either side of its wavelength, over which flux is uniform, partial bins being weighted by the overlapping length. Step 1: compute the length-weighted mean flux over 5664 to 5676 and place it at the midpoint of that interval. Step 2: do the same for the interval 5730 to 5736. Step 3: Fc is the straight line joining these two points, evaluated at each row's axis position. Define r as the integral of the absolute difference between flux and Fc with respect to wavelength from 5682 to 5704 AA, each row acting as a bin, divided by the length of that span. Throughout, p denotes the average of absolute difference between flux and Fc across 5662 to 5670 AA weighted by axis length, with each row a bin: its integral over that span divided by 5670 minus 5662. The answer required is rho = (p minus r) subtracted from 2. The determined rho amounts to 1.8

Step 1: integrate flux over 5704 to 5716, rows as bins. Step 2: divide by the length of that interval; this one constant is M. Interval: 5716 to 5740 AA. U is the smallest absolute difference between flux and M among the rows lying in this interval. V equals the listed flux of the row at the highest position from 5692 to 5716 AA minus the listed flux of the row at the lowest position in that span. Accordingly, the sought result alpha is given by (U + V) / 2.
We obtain 0.0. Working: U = 0.14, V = 0.0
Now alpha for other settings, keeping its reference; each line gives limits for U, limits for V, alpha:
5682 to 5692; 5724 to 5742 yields -0.2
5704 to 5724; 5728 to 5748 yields -0.5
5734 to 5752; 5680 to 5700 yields 0.2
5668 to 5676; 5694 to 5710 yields 0.4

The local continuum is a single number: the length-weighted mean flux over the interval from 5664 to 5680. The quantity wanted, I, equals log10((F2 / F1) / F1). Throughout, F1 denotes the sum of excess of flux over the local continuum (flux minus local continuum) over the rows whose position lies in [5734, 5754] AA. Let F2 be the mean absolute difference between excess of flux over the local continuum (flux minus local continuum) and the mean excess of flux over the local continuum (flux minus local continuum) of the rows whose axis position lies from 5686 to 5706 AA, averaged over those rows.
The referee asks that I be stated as -1.6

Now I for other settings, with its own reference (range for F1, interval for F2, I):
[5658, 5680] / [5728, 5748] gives 0.0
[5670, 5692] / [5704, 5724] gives -1.7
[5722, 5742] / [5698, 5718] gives -2.5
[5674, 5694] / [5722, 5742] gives -1.8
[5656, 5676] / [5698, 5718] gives -1.1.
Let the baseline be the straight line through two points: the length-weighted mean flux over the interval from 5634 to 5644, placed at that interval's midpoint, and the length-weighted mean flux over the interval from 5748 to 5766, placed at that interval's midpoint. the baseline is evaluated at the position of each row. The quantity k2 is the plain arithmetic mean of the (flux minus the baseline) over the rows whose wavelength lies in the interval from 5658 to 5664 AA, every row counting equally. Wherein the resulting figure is 0.5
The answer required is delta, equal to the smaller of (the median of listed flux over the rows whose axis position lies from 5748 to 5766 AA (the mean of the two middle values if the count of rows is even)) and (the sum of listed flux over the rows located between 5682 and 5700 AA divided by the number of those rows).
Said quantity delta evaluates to 10.0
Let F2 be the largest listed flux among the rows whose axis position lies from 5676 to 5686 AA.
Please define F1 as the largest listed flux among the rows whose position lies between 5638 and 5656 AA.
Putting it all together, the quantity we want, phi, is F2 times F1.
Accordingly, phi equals 114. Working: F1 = 10.93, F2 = 10.43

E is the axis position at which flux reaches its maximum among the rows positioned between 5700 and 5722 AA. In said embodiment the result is 5720.0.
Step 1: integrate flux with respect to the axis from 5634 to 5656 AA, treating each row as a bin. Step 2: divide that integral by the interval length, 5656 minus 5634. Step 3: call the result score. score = 10.2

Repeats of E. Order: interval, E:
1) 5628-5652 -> 5648.0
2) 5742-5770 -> 5759.0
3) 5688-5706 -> 5690.0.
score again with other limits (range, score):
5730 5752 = 10.3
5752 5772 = 9.8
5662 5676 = 9.8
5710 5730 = 10.6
